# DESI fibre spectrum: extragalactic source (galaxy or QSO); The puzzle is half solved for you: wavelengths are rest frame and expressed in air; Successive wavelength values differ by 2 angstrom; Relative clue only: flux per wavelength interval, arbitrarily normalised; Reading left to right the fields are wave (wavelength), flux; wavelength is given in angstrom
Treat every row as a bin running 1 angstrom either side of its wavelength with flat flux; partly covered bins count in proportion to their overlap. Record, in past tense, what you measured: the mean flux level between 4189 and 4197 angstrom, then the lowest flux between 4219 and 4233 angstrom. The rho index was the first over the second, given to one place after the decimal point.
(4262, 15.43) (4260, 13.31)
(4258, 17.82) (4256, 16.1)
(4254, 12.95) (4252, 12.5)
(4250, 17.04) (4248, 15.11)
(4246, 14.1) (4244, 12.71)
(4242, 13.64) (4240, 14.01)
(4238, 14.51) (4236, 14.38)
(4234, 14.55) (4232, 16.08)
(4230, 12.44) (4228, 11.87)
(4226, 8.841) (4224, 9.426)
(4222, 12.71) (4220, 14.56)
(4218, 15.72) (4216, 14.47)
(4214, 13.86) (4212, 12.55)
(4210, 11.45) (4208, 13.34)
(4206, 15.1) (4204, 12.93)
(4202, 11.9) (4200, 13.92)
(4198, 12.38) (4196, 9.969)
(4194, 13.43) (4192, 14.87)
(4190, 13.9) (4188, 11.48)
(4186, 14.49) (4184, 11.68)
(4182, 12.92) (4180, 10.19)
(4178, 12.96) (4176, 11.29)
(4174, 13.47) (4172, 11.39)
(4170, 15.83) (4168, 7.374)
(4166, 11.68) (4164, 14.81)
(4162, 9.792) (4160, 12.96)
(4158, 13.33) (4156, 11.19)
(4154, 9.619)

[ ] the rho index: 1.5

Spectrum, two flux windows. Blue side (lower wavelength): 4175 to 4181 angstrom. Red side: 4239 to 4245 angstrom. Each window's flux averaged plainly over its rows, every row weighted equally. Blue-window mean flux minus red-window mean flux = -2.0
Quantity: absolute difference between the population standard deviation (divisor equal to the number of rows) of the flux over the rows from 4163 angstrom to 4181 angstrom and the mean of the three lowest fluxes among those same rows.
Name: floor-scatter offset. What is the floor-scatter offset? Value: 7.2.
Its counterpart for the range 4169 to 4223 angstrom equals 8.9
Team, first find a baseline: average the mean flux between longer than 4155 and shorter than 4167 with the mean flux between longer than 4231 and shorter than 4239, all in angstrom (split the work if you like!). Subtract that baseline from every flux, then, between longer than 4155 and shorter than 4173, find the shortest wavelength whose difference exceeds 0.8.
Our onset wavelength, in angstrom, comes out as 4164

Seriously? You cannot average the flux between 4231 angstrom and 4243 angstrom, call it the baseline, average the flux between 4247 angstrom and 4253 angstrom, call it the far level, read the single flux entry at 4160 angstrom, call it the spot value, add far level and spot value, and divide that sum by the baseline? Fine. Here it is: 1.92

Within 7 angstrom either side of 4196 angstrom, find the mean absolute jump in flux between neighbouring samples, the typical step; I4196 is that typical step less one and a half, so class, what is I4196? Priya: 0.47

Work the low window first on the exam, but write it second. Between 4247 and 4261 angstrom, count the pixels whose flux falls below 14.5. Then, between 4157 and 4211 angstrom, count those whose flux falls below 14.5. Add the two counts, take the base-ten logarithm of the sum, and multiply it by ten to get 14.1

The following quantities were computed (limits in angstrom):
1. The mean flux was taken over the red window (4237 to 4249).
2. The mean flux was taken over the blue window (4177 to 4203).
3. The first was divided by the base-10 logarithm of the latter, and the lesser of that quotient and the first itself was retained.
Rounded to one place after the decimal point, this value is 12.7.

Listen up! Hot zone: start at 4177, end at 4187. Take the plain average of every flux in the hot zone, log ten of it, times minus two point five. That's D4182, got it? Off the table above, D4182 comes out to -2.74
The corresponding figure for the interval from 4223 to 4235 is -2.72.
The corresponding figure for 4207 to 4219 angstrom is -2.83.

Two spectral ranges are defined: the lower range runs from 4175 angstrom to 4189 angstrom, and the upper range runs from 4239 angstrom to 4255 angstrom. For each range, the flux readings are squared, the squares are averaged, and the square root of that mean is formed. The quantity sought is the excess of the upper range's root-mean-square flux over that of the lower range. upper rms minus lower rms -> 1.9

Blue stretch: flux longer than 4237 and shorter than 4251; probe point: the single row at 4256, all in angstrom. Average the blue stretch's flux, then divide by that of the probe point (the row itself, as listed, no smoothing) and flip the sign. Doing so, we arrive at -0.90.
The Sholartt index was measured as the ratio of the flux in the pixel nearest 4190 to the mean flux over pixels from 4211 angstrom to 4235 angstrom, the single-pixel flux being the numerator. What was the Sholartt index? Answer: 1.06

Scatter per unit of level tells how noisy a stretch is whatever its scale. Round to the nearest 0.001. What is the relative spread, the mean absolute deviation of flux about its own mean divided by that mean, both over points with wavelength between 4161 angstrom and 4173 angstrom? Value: 0.198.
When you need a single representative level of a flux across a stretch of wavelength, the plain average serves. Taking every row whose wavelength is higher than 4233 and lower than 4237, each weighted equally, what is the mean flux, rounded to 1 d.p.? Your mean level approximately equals 14.5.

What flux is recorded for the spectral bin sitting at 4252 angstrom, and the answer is 12.5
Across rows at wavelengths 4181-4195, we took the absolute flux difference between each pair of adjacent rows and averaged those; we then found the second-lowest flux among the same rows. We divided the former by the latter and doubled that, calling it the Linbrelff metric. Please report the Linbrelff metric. 0.34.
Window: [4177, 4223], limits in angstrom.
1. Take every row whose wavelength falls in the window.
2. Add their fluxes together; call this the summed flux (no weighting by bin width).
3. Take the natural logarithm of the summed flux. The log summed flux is 5.7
